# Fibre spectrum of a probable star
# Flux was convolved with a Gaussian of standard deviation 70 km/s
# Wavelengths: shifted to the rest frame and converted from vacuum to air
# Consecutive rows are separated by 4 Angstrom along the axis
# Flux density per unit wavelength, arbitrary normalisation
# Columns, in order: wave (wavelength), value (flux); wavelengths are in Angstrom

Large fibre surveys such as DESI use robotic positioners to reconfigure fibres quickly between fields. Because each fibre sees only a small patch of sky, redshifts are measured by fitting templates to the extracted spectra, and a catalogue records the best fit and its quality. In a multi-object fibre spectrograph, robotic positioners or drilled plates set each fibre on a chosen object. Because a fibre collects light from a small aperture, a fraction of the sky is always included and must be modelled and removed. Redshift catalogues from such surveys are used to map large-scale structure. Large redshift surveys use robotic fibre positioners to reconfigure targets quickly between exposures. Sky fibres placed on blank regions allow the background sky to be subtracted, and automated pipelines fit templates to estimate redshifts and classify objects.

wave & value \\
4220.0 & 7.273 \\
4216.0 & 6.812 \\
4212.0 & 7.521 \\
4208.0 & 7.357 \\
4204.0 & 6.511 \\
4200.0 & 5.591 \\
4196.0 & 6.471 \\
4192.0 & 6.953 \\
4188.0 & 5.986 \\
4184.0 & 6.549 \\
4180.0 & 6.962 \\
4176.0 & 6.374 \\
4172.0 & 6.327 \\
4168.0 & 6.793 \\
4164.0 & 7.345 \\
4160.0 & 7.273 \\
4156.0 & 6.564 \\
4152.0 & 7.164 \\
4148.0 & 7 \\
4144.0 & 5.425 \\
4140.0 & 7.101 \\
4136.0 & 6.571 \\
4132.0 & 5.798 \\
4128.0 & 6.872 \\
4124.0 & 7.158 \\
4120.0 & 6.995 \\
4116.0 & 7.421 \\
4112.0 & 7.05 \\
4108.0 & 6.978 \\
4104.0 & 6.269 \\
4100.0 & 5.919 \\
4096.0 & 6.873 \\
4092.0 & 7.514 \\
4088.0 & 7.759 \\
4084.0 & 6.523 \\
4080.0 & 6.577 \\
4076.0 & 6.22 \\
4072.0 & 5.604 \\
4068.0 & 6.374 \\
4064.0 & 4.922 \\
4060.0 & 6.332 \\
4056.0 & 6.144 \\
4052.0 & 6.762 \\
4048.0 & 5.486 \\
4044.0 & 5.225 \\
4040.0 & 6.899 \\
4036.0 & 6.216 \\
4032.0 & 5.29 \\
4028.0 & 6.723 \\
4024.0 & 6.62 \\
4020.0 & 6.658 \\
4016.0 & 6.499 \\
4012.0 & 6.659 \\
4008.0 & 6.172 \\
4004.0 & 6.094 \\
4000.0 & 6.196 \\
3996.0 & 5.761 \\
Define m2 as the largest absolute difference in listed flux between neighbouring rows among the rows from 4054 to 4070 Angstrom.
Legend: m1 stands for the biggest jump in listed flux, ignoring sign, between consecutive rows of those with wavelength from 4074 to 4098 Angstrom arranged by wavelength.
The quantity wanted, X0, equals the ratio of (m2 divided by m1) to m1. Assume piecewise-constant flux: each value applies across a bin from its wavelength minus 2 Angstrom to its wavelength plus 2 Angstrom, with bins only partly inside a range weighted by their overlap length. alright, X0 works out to 1.0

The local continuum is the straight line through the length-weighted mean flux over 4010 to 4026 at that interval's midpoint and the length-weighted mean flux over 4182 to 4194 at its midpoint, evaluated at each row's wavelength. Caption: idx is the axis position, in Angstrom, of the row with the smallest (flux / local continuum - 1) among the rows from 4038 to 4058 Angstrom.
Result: 4044.0 Angstrom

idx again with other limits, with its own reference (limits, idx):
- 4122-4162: 4144.0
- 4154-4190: 4188.0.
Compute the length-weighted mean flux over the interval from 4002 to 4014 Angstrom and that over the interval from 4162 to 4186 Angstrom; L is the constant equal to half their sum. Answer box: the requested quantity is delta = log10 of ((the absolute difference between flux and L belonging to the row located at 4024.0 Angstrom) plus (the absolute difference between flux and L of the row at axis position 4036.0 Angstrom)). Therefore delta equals -0.39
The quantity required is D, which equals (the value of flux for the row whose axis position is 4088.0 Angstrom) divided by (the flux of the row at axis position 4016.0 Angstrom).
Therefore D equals 1.19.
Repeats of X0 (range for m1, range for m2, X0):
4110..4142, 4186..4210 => 0.8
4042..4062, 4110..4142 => 0.7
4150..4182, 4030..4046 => 3.3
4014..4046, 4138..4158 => 0.6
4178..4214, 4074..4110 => 1.3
